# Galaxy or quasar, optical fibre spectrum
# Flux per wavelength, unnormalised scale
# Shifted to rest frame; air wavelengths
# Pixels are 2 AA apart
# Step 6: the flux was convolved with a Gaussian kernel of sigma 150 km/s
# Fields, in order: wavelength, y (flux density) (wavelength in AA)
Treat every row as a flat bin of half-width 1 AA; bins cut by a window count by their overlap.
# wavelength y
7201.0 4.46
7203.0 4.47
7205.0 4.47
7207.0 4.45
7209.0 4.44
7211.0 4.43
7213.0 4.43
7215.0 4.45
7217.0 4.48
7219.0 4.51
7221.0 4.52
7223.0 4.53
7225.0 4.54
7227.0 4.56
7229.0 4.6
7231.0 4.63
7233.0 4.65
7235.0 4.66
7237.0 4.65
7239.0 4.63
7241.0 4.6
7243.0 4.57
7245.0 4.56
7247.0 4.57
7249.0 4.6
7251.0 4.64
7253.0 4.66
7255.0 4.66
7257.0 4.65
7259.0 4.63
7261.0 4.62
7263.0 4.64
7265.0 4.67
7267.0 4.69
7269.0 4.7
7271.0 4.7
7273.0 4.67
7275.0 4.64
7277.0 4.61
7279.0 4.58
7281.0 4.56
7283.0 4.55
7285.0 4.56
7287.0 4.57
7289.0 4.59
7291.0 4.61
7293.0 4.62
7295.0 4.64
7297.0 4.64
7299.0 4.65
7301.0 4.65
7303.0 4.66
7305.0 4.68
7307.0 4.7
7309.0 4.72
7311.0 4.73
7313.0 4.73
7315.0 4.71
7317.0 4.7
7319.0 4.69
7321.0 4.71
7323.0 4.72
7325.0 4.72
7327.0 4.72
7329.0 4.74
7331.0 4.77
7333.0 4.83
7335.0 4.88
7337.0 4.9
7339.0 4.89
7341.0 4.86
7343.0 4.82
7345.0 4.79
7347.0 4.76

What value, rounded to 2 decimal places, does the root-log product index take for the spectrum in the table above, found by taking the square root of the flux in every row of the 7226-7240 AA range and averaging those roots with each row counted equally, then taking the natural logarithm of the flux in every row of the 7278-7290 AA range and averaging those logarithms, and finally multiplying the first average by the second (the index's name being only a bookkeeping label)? 3.27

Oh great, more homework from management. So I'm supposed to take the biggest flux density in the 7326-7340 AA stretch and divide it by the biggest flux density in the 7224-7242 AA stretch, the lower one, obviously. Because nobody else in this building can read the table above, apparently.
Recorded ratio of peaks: 1.05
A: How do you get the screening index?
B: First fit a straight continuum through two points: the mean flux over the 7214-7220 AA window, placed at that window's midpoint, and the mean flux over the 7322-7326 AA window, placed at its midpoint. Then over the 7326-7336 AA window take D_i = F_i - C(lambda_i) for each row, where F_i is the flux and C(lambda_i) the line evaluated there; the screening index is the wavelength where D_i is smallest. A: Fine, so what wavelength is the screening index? 7327.0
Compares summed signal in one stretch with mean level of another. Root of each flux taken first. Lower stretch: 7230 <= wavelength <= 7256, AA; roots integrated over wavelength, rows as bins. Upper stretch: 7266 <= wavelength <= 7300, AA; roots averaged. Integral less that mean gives 54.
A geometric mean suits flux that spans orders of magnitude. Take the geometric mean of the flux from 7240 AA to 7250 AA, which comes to 4.58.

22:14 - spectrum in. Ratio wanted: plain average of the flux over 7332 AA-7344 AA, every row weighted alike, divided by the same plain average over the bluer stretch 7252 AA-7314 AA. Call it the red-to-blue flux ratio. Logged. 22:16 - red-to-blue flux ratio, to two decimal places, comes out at 1.05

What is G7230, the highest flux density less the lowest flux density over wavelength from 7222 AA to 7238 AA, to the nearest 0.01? 0.13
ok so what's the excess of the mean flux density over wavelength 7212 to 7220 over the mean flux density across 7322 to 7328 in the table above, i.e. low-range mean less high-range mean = -0.25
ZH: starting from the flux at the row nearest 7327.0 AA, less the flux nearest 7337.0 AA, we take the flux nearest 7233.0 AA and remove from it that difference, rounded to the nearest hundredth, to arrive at 4.83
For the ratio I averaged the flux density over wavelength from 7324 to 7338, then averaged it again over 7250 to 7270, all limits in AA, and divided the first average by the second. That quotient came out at 1.030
